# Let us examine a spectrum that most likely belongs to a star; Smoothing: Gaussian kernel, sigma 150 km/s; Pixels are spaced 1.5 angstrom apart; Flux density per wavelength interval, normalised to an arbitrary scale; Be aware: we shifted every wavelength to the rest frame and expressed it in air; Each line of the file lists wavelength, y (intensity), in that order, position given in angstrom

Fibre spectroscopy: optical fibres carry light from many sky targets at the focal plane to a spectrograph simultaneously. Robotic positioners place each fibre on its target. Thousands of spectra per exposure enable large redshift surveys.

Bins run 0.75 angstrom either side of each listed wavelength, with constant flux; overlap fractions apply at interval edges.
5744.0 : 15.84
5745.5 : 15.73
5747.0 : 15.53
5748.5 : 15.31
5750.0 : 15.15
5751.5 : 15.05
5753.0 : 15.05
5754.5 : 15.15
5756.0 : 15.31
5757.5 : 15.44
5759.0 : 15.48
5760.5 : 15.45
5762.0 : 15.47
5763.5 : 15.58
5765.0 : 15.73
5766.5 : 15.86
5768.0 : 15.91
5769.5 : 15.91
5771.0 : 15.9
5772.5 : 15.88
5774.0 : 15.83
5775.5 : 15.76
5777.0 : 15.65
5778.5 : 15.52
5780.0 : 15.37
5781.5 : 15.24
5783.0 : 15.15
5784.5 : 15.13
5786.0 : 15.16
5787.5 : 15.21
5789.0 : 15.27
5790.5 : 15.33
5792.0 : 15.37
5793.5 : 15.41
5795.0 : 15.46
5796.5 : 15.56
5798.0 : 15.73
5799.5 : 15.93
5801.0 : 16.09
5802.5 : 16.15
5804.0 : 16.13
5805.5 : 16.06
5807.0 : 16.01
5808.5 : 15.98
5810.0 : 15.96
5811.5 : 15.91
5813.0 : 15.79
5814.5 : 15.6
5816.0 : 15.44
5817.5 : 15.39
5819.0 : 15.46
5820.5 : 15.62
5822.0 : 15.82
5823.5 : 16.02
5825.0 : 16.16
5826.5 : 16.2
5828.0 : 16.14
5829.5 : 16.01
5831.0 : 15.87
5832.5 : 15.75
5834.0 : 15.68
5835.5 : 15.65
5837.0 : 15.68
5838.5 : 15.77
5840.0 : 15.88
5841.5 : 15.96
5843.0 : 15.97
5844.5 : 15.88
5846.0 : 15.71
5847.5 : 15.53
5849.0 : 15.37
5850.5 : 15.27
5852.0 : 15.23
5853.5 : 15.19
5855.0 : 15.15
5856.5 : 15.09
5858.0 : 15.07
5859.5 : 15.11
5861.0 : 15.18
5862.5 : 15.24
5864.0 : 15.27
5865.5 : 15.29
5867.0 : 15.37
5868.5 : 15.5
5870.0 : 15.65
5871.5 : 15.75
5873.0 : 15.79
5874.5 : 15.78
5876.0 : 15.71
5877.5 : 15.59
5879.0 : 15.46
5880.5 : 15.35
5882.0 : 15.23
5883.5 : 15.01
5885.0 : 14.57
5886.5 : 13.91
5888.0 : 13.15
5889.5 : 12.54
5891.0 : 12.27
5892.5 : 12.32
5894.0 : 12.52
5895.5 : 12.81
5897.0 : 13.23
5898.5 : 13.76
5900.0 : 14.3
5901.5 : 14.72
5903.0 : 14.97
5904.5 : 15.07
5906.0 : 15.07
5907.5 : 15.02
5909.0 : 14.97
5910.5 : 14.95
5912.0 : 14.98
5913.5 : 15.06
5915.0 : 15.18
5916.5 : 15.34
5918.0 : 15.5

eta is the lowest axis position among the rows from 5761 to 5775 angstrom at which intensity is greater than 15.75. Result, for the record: 5766.5 angstrom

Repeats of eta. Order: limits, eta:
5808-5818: 5808.5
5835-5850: 5838.5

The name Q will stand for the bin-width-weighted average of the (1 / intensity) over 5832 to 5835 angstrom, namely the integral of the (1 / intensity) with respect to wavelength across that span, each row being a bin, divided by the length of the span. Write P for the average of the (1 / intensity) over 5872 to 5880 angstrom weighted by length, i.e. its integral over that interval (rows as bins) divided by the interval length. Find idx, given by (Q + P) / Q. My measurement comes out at 2.00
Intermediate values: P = 0.0639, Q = 0.0637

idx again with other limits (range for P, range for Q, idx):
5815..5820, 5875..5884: 2.00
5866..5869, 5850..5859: 1.98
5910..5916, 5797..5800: 2.05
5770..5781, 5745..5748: 1.99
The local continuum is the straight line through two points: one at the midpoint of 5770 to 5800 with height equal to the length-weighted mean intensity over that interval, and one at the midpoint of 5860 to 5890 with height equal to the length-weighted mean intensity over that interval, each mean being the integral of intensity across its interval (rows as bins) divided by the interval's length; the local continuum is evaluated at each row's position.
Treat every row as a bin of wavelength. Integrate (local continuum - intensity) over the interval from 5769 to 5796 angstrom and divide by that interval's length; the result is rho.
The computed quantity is 0.0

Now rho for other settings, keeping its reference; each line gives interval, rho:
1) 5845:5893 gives 0.1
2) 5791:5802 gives -0.2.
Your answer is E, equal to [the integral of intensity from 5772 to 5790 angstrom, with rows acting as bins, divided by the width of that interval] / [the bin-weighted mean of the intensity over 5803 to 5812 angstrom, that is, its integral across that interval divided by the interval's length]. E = 0.96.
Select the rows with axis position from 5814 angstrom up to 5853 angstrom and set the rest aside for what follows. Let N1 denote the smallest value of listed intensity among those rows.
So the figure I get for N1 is 15.23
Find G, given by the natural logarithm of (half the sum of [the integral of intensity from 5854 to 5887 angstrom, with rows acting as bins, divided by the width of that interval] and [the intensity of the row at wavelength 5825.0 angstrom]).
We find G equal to 2.76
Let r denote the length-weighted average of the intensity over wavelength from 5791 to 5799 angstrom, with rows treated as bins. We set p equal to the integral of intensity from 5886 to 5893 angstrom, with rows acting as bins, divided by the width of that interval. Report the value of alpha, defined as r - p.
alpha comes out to 2.7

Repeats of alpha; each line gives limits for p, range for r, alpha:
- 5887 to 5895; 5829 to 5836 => 3.2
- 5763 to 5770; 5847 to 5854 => -0.5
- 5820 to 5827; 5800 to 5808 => 0.1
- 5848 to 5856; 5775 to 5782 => 0.3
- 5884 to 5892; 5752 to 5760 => 2.0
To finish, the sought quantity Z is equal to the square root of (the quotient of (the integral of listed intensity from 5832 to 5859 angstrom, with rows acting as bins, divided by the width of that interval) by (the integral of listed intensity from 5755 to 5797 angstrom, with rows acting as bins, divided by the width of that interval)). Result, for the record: 1.00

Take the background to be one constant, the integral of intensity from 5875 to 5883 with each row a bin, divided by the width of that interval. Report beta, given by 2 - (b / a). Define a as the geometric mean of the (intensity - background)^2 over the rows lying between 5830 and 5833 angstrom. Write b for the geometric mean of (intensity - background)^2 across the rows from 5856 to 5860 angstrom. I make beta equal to 0.8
